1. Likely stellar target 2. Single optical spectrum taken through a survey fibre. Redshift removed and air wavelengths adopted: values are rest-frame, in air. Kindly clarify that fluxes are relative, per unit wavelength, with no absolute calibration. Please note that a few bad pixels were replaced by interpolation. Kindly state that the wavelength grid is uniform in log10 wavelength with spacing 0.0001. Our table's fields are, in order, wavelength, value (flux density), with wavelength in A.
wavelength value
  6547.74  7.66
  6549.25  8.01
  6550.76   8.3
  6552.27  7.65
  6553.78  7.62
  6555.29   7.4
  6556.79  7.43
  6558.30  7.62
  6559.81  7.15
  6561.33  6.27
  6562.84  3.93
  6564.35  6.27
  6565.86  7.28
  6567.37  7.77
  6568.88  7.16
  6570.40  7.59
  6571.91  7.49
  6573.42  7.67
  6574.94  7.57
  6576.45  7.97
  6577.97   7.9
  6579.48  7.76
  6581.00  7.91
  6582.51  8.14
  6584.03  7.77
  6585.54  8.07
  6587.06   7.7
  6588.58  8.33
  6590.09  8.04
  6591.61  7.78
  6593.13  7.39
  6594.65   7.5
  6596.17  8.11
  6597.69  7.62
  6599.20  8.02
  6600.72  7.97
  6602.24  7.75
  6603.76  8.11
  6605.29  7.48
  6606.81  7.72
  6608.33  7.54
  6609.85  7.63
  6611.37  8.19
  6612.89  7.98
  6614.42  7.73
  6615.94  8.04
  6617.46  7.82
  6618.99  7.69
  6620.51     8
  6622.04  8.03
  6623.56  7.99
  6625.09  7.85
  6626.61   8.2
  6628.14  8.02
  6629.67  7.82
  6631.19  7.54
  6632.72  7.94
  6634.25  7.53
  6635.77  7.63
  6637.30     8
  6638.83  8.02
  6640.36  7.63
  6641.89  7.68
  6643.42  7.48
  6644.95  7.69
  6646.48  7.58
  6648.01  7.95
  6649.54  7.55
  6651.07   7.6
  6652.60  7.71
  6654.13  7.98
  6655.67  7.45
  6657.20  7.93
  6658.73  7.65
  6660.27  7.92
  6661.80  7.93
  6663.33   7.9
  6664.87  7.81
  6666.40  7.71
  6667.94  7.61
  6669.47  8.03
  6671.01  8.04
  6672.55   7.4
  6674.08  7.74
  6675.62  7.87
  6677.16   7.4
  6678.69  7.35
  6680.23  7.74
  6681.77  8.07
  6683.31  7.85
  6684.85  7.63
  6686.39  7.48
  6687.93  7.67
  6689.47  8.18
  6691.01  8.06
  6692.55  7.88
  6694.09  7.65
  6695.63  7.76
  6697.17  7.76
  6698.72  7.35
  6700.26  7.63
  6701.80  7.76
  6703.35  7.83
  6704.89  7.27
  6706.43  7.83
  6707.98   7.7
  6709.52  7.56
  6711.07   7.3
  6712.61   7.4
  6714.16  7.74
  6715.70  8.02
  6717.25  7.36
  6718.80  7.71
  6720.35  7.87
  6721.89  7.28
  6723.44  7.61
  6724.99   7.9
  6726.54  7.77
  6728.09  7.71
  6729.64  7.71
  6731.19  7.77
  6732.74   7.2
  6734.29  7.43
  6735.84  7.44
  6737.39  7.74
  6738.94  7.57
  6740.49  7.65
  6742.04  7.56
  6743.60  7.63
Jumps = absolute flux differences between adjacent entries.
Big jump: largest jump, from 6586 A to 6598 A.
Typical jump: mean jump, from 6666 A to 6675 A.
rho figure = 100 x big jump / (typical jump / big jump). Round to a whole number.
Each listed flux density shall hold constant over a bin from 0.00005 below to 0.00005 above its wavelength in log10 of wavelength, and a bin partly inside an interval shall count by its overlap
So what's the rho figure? 131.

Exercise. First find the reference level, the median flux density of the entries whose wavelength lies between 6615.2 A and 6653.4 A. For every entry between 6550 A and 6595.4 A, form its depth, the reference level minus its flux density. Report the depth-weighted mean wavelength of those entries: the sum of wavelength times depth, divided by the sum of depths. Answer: 6563.1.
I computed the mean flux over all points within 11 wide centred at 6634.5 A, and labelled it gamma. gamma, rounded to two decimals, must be 7.78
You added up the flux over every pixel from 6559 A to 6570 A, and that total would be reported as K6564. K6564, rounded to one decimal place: 45.8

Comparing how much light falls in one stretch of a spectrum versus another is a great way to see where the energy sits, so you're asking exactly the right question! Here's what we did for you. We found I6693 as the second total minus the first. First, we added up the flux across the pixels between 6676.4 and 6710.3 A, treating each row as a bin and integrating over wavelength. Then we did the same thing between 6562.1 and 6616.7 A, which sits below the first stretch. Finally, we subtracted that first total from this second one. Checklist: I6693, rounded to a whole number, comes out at 156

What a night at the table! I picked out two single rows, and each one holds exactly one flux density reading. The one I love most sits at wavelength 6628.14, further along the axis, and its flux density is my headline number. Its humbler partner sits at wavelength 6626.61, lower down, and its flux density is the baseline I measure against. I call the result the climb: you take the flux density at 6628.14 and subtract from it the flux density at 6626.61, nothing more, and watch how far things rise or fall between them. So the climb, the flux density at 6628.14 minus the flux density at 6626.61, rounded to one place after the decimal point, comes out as -0.2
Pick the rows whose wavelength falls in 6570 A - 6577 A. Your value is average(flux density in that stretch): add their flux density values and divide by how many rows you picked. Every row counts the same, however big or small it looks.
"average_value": 7.66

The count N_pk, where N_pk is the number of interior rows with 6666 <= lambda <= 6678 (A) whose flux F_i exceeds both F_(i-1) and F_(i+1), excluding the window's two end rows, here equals 2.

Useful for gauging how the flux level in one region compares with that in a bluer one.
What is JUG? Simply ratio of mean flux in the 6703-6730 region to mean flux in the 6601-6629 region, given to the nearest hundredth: 0.97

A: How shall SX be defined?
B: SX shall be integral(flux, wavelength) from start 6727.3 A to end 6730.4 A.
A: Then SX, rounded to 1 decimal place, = 23.9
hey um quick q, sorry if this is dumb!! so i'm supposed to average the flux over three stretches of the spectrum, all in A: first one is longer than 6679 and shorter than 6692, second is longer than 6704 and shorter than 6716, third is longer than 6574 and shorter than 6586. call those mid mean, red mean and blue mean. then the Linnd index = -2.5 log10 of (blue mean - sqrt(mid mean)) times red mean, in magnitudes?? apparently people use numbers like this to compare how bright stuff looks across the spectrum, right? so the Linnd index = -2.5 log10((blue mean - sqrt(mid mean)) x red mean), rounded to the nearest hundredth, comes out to -3.97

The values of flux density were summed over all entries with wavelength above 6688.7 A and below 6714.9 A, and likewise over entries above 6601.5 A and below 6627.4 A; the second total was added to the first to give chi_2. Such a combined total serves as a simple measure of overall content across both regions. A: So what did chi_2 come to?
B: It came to 264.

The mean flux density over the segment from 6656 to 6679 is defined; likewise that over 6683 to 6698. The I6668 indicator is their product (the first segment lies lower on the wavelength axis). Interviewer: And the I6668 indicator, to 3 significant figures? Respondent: 60.4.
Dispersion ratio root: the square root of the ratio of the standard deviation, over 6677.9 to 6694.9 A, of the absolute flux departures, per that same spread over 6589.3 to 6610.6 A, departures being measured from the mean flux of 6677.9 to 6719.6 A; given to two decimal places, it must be 1.08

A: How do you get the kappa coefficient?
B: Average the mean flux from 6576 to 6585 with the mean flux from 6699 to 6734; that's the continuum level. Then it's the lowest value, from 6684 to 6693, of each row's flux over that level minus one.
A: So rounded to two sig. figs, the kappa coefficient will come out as -0.037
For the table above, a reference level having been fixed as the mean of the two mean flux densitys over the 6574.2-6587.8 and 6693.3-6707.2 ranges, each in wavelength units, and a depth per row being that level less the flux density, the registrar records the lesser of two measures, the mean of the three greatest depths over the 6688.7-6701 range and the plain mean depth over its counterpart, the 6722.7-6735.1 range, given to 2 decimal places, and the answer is 0.12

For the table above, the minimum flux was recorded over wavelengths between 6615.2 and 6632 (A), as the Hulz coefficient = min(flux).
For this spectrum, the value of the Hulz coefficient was 7.54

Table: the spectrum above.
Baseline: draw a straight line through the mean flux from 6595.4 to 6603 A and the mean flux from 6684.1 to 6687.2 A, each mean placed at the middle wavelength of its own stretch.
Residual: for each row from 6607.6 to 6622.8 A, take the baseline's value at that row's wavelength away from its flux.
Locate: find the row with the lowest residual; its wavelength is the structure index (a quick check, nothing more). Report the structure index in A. 6608.33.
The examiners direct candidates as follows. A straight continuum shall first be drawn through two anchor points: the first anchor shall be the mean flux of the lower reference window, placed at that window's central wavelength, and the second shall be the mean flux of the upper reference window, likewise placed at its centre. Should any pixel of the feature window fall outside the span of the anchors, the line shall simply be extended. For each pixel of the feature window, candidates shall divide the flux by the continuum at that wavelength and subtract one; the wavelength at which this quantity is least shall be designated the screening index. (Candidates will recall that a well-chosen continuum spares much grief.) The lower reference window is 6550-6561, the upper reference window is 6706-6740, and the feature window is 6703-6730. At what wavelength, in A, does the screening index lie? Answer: 6704.89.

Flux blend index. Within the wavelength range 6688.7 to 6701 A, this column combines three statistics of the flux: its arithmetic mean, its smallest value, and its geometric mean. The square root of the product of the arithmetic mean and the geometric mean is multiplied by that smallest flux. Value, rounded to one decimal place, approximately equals 57.2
